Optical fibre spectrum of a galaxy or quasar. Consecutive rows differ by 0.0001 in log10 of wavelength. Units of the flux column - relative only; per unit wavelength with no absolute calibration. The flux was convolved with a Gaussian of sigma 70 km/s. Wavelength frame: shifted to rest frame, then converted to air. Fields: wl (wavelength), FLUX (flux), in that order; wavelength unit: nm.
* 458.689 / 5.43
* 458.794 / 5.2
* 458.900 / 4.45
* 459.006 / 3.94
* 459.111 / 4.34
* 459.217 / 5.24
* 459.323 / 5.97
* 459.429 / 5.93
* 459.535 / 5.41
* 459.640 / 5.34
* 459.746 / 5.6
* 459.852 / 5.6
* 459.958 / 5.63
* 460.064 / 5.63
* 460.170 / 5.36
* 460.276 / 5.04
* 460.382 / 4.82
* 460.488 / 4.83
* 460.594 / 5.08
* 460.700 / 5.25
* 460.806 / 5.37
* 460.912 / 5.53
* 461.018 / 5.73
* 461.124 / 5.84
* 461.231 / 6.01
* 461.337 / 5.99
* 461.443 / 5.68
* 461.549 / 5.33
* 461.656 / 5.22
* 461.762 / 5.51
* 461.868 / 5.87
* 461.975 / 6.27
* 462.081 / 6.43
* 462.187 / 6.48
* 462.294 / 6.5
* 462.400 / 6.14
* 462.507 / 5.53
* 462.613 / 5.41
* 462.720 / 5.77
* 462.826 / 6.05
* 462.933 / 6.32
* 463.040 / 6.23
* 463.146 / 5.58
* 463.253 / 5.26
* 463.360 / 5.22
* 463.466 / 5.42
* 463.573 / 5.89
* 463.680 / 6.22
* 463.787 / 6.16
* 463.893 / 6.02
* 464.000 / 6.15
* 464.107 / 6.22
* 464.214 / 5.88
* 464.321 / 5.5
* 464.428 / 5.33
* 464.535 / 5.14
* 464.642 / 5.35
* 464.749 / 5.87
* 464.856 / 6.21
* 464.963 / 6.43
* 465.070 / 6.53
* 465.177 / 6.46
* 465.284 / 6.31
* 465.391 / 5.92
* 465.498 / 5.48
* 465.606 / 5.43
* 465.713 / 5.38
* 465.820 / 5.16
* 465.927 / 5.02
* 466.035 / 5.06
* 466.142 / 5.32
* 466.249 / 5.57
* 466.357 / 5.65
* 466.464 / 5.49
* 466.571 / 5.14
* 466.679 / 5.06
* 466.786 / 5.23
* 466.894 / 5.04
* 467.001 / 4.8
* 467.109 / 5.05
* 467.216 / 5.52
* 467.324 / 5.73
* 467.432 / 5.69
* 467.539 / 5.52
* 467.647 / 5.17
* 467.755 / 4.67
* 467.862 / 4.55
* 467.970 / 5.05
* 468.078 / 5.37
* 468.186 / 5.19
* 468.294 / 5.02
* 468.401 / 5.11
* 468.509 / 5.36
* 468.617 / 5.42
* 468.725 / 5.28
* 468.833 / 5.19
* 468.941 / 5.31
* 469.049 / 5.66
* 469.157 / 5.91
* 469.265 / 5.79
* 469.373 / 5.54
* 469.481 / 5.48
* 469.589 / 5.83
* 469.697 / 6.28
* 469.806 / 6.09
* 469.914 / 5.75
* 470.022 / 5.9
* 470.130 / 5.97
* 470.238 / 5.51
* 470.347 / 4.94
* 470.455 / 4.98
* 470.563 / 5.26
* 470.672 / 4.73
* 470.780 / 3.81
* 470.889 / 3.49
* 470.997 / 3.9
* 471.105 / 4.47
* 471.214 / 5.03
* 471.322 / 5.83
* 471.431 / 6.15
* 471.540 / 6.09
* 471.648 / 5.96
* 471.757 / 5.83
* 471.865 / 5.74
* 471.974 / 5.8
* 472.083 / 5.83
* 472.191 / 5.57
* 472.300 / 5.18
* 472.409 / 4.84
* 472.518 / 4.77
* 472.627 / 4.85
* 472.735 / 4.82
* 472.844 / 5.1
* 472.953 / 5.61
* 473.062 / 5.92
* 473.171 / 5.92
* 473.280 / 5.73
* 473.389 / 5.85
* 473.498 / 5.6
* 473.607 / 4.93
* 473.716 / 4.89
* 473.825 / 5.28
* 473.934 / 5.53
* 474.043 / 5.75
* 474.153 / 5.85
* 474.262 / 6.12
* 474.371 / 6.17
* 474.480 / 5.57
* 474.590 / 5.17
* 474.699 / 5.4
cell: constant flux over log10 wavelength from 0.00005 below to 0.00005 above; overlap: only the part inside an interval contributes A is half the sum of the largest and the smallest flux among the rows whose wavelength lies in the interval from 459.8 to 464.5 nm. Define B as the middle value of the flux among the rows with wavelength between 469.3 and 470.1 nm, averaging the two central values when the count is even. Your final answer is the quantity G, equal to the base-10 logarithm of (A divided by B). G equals -0.013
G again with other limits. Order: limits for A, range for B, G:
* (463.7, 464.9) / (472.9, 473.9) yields 0.005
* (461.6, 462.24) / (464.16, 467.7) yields 0.028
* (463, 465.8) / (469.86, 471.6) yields 0.055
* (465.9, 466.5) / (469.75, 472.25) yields -0.032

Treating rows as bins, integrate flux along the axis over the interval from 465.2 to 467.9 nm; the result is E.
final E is 14.4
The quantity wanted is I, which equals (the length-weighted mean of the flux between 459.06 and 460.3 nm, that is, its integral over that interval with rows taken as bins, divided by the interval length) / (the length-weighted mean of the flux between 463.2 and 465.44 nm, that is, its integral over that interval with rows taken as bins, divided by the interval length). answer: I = 0.924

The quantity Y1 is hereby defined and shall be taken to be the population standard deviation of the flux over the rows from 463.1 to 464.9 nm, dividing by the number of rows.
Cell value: 0.39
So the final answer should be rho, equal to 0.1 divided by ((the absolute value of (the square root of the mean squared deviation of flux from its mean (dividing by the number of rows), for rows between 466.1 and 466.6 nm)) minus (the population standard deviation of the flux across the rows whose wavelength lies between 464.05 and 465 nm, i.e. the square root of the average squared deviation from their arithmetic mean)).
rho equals -0.4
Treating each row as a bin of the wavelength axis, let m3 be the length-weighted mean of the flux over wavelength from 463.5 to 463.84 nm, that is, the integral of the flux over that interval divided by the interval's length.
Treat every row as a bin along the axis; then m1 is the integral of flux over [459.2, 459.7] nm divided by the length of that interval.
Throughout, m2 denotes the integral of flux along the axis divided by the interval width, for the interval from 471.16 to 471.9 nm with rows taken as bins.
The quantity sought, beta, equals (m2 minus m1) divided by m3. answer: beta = 0.03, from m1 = 5.60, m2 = 5.81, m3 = 6.0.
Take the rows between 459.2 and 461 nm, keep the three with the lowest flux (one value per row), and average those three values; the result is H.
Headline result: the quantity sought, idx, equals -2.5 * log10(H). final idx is -1.72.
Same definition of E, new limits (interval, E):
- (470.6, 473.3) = 14.1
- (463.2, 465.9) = 15.6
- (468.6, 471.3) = 14.2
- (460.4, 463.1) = 15.6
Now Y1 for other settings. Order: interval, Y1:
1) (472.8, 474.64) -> 0.38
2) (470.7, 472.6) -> 0.83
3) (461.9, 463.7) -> 0.43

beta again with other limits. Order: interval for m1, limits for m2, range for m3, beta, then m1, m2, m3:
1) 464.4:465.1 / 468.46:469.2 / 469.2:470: -0.07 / 5.83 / 5.44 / 5.8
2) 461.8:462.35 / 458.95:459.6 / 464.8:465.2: -0.18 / 6.29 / 5.14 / 6.4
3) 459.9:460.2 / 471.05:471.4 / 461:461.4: -0.06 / 5.55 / 5.18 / 5.9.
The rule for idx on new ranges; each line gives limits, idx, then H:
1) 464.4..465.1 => -1.81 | 5.27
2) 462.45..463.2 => -1.85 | 5.51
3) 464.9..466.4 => -1.76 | 5.08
